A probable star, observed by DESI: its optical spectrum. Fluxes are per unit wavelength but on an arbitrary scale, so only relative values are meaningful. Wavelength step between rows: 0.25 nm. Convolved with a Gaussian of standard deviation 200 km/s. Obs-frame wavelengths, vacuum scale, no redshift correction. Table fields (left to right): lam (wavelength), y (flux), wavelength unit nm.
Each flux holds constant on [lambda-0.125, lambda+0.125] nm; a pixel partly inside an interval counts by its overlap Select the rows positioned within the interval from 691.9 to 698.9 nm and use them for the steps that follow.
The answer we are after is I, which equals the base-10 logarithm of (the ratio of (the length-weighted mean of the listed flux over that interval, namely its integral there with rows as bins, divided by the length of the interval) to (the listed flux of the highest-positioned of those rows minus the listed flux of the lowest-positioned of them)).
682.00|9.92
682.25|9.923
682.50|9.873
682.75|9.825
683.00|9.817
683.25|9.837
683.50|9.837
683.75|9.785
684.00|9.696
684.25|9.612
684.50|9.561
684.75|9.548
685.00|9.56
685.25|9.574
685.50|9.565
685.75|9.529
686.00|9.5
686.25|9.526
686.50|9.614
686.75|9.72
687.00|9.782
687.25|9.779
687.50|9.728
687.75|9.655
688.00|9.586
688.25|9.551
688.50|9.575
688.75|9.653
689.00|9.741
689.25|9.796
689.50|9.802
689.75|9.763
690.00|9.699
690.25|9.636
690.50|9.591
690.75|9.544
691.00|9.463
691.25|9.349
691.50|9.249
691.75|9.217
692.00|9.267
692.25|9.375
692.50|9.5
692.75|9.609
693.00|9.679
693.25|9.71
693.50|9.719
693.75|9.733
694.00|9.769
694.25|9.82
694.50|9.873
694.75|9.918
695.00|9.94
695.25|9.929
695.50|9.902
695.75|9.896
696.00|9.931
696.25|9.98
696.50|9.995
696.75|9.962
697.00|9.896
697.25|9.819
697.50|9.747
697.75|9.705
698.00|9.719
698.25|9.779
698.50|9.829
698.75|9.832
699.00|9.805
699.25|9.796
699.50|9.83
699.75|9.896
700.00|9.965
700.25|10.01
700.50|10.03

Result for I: 1.2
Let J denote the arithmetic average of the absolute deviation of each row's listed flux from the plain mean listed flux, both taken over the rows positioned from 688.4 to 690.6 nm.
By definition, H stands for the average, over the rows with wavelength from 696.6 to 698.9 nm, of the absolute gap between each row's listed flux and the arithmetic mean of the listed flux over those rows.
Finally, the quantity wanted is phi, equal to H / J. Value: 0.9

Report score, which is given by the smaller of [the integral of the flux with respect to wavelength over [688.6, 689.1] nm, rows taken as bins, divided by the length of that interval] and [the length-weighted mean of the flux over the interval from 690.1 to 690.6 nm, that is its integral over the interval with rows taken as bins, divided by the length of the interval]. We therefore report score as 9.62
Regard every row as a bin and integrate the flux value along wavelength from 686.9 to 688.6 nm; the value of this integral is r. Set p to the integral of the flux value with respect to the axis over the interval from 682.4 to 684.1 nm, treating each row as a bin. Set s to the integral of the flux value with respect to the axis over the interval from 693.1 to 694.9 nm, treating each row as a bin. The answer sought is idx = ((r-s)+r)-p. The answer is -1.4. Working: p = 16.7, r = 16.4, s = 17.6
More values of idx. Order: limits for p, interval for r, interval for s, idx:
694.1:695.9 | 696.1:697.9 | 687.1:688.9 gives 0.4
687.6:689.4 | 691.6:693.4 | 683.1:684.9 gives -0.7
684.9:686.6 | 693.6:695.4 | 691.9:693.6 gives 3.0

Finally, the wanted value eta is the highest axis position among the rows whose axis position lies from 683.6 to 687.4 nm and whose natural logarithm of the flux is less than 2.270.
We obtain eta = 686.50 nm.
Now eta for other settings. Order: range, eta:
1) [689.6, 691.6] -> 691.50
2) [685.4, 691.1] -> 691.00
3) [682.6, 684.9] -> 684.75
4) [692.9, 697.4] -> 693.00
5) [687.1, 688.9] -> 688.75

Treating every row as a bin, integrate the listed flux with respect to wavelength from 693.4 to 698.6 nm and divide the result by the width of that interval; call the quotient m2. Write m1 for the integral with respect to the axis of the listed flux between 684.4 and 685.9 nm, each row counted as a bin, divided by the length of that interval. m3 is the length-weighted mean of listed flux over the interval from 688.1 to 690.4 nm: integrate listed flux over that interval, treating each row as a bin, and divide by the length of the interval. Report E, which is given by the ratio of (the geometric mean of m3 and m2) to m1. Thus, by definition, 1.02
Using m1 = 9.56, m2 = 9.85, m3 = 9.69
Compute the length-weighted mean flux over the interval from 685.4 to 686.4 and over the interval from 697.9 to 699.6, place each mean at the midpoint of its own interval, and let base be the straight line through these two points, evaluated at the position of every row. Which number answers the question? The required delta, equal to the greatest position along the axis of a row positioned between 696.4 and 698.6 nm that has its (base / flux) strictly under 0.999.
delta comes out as 698.50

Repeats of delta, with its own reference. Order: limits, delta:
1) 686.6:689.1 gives 689.00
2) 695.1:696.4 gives 696.25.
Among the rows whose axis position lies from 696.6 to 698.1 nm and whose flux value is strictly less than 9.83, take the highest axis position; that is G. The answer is 698.00 nm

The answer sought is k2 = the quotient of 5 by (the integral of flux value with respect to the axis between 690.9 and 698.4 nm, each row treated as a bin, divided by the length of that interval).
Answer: 0.515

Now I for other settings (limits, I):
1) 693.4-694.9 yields 1.7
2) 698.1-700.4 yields 1.6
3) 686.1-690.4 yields 1.9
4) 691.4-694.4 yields 1.2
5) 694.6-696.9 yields 2.4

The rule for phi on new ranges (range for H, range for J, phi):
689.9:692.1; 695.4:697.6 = 2.7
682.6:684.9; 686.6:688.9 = 1.5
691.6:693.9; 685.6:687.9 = 1.8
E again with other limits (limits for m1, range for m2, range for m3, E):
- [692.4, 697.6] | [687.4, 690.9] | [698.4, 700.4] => 0.99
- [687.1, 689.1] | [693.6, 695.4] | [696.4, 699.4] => 1.02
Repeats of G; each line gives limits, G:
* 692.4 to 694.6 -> 694.25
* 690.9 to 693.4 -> 693.25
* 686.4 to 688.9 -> 688.75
